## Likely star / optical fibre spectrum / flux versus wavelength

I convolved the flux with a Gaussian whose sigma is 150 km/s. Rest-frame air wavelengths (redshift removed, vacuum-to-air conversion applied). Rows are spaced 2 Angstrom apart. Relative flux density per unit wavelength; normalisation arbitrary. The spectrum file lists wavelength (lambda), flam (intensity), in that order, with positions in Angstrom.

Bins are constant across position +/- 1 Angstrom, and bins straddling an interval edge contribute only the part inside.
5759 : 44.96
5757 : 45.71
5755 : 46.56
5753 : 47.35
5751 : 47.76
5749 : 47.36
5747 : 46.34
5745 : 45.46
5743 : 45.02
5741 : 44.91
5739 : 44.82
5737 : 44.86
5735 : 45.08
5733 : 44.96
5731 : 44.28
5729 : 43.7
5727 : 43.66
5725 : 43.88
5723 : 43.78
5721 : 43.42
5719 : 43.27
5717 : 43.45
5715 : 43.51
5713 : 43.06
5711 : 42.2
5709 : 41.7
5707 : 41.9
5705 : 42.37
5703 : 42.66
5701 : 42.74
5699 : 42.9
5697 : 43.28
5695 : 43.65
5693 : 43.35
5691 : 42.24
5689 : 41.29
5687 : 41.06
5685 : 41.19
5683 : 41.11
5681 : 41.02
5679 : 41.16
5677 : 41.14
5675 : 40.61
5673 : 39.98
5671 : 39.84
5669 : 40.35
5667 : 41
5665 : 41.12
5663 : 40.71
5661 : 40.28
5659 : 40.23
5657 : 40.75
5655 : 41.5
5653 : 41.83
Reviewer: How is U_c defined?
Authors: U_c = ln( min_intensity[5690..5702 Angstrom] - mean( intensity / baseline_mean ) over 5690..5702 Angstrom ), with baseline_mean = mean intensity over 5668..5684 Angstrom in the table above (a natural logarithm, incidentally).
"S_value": 3.718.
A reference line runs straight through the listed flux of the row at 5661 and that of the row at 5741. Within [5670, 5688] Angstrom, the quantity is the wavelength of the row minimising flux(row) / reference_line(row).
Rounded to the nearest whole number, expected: 5671 Angstrom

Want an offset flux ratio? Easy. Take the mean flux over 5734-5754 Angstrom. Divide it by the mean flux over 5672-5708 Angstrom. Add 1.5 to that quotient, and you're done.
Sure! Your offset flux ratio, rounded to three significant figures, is 2.60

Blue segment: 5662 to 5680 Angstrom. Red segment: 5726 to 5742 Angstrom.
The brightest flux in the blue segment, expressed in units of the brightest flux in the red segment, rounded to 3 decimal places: 0.913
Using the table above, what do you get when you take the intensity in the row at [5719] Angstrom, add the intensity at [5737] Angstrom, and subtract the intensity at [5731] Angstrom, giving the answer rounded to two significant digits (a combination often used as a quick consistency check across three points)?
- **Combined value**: 44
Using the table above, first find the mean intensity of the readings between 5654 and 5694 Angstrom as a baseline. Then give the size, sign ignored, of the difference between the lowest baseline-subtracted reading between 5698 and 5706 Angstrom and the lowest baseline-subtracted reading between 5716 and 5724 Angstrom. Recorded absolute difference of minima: 0.9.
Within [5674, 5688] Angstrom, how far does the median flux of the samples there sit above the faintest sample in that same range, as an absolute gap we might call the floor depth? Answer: 0.50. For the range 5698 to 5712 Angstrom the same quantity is 0.67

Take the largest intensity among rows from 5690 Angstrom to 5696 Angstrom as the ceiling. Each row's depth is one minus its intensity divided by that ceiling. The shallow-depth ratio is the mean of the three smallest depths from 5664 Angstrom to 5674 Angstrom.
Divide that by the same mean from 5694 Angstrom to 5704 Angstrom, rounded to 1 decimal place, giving 7.6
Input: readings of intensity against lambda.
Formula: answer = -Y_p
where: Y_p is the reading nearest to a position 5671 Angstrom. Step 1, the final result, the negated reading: -40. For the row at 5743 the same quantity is -45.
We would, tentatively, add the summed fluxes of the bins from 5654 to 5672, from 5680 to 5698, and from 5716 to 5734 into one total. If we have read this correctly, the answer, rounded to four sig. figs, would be 1138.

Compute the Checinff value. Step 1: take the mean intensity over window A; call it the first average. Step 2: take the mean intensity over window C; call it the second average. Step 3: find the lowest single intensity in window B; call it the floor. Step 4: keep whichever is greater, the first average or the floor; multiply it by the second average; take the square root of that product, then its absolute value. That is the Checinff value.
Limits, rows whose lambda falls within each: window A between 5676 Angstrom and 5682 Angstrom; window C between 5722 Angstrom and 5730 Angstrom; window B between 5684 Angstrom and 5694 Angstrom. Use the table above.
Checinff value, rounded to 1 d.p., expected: 42.4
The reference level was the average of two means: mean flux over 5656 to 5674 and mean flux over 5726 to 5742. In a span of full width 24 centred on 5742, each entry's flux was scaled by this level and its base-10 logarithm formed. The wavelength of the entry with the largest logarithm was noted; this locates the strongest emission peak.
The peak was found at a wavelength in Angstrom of 5751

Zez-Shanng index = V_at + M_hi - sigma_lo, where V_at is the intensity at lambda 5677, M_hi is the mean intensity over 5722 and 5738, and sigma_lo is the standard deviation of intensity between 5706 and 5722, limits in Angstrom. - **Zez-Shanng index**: 84.7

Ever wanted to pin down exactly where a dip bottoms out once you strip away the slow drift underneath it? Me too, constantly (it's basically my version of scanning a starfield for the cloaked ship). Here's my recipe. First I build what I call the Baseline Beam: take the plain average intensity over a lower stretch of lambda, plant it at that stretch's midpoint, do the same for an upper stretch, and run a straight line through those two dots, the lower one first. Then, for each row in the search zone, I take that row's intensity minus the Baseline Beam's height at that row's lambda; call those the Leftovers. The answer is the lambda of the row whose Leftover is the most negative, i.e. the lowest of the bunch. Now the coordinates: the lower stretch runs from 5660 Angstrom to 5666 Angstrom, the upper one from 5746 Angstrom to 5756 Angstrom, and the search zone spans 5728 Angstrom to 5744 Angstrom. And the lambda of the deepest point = 5729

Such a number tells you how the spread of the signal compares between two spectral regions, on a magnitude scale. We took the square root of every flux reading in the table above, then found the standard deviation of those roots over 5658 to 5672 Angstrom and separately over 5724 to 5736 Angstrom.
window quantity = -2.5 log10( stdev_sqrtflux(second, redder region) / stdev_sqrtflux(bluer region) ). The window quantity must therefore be -0.3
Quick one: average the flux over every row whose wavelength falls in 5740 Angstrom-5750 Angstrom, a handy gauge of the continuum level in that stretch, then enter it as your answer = 46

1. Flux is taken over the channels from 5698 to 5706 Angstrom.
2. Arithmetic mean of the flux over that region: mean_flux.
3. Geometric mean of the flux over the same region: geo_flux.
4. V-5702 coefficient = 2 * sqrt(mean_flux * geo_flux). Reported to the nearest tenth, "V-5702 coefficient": 85.3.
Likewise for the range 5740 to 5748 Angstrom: 90.9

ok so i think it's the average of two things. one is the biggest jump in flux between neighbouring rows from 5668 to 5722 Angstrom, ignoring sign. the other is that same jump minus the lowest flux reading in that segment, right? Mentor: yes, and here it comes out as -18.8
